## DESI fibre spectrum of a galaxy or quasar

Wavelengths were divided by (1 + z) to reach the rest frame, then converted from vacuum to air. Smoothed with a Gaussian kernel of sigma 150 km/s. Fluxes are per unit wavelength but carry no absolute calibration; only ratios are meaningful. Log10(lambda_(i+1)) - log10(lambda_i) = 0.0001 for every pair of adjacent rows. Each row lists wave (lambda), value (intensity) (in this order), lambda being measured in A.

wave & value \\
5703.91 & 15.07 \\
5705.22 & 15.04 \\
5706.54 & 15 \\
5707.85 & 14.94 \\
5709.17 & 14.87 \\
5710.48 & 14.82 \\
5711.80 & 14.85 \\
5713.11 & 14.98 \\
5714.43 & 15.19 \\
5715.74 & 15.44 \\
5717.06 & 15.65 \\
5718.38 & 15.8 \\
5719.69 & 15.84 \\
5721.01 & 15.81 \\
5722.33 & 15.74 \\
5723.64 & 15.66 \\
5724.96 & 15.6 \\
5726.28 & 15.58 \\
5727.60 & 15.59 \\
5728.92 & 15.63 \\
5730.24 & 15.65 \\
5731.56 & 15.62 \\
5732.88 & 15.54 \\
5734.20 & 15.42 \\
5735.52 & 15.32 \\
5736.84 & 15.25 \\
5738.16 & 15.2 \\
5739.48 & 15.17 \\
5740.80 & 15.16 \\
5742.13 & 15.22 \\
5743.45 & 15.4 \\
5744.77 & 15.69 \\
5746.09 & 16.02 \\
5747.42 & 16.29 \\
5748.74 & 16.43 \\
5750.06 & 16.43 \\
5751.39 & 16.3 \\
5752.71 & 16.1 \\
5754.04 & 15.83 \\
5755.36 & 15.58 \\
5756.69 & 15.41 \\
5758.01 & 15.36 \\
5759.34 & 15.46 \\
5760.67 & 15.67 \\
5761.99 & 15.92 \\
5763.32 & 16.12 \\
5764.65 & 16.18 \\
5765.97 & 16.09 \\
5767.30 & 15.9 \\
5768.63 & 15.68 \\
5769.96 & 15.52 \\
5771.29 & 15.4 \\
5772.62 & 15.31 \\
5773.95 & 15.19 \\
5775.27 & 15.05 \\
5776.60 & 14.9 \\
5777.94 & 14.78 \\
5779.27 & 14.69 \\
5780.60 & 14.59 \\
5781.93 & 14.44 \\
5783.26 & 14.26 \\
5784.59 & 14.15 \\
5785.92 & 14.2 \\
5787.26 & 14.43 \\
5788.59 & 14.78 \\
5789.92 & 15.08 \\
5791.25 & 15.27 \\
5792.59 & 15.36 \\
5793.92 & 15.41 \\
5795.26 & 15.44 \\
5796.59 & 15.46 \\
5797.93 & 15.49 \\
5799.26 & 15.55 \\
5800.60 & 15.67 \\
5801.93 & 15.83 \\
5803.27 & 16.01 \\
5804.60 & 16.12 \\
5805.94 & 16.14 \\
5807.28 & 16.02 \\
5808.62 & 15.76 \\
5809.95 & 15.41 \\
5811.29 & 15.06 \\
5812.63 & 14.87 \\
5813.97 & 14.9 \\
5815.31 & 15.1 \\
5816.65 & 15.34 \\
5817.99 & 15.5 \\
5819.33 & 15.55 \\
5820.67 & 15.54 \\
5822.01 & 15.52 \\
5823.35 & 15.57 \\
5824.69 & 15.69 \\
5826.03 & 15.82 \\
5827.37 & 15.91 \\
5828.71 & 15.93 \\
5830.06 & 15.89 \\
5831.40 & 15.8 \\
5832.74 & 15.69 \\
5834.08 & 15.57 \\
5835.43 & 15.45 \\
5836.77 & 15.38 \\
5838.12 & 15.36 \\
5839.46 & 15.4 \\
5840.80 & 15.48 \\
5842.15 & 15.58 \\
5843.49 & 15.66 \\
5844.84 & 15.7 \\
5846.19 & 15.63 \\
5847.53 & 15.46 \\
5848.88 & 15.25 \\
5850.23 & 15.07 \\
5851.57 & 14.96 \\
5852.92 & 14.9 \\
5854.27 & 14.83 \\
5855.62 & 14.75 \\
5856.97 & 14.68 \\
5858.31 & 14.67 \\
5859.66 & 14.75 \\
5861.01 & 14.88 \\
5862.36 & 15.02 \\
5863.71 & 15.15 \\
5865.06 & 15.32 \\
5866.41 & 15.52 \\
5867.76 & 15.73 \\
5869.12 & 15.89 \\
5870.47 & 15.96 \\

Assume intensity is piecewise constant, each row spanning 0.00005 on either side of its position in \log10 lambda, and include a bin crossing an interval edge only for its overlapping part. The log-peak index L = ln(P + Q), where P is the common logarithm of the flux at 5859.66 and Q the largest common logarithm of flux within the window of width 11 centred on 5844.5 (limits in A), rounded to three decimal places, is 0.861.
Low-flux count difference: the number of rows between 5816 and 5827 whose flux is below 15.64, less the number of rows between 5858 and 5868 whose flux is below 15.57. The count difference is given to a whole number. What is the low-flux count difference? -1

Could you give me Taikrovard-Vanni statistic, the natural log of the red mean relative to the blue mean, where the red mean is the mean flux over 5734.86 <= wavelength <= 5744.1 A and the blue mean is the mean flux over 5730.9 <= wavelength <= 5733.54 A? -0.02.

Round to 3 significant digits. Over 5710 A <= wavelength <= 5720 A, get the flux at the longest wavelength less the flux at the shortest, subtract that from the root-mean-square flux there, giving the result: 14.3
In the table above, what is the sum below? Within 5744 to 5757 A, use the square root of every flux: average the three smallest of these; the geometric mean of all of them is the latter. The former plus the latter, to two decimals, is 7.95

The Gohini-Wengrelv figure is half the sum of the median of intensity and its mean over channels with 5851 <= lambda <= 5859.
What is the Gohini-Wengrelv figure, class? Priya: 14.8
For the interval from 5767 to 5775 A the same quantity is 15.5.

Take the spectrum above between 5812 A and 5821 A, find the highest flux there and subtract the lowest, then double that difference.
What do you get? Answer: 1.4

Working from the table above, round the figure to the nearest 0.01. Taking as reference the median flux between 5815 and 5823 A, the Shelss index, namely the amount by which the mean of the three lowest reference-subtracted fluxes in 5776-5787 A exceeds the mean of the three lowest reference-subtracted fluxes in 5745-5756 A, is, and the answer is -1.61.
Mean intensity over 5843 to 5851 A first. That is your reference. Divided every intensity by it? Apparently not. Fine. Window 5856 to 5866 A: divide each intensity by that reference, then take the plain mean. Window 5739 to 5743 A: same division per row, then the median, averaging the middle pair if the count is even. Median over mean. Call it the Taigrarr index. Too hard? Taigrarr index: 1.02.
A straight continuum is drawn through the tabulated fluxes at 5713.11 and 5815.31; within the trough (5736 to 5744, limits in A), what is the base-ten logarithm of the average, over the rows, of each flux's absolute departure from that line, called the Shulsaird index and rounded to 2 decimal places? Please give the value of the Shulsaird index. -0.65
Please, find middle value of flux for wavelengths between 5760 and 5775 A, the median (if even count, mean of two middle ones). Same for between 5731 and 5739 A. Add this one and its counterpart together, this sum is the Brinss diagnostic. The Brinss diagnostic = 31.05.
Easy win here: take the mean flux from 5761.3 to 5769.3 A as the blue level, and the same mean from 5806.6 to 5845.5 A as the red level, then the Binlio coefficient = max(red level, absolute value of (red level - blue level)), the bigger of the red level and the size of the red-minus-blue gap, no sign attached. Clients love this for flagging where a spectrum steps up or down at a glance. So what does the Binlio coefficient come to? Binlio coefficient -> 15.5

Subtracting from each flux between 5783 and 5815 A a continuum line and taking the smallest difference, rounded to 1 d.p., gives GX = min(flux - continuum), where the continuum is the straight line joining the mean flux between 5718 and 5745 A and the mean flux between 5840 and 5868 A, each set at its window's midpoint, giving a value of -1.2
